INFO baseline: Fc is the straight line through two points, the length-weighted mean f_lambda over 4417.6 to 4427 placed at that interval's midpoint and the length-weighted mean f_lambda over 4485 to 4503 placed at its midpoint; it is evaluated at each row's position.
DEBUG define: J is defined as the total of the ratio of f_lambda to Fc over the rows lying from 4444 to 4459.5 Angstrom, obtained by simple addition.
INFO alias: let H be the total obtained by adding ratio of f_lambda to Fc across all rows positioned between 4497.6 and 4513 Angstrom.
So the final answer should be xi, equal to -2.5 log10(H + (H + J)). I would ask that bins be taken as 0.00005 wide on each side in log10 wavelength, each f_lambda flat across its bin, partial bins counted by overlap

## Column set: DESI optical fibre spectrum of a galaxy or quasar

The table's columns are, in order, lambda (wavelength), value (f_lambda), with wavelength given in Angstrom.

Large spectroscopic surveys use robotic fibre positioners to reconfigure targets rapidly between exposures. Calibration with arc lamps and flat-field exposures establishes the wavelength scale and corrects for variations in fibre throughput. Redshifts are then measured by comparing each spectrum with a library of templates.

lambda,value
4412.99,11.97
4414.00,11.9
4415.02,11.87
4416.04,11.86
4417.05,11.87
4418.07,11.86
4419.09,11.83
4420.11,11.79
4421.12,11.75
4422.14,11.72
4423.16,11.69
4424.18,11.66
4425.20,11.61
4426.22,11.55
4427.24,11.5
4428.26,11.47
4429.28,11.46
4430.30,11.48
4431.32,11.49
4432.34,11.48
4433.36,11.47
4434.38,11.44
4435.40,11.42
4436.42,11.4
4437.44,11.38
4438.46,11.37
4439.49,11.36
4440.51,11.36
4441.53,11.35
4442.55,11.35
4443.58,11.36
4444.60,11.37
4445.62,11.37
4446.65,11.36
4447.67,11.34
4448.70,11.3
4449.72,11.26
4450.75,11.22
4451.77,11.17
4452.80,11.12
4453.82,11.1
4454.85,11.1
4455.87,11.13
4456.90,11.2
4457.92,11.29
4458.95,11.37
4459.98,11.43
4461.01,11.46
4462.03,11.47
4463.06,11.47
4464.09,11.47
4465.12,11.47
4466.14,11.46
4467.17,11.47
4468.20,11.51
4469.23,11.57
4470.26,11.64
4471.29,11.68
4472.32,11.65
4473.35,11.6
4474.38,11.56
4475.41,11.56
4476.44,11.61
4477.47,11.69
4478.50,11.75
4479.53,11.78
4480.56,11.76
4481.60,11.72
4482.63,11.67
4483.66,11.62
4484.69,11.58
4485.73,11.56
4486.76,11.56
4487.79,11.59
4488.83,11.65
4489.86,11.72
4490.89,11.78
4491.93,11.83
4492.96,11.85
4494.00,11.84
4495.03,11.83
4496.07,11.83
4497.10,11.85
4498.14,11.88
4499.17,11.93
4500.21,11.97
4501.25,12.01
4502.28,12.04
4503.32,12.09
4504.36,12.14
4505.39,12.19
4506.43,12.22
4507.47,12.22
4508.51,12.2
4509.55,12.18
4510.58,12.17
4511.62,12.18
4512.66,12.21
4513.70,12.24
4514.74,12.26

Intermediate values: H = 15.4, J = 14.4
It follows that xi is -4.14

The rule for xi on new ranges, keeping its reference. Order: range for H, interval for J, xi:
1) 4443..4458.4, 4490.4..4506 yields -4.11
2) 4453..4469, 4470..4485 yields -4.10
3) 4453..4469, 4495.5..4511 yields -4.12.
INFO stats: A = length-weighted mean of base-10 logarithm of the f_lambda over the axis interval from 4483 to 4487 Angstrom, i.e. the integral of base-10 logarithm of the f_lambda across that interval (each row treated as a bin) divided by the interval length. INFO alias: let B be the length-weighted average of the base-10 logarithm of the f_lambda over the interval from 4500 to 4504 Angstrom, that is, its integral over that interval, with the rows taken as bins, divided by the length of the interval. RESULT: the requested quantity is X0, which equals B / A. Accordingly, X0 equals 1.01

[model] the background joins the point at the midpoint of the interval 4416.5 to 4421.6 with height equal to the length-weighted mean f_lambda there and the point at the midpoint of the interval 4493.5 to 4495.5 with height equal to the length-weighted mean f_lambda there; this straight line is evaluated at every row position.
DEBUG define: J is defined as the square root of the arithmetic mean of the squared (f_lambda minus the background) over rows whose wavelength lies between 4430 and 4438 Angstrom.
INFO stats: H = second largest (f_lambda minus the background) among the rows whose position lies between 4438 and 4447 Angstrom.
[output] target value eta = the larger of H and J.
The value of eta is 0.40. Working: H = -0.48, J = 0.40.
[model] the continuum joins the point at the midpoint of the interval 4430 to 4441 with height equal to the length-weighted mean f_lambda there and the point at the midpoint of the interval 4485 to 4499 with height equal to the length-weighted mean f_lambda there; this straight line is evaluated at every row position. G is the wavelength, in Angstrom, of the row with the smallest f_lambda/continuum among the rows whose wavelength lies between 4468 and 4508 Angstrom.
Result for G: 4486.76 Angstrom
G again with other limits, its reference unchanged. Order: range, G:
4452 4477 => 4454.85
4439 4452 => 4451.77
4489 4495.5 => 4489.86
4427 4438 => 4437.44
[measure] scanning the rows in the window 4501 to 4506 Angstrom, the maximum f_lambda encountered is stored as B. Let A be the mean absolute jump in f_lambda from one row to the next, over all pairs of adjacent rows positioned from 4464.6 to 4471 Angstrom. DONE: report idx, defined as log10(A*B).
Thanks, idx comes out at -0.3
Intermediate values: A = 0.04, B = 12.19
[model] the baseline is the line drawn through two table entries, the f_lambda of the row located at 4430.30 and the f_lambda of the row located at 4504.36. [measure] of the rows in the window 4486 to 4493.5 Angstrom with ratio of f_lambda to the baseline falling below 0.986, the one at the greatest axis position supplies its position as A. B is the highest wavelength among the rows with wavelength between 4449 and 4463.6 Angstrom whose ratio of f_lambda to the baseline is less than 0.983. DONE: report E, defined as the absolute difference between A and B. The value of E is 29.9 Angstrom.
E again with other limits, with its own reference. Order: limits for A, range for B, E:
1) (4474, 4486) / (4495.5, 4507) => 11.4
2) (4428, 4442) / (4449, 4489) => 47.3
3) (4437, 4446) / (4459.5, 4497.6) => 51.5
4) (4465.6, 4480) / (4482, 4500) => 19.6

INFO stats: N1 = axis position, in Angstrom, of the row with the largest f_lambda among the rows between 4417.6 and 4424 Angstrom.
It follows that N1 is 4418.07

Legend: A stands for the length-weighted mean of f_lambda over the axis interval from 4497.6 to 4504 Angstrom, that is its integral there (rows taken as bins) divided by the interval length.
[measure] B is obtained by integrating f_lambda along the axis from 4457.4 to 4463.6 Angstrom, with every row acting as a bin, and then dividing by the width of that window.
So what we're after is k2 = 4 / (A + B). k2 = 0.1710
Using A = 12.0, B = 11.4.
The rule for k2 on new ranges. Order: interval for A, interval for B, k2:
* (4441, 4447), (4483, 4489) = 0.1743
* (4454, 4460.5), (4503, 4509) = 0.1709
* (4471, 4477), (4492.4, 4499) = 0.1704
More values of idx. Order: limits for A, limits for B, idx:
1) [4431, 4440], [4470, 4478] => -0.7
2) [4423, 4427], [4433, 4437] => -0.3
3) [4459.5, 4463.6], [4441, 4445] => -0.8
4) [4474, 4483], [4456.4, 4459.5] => -0.3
